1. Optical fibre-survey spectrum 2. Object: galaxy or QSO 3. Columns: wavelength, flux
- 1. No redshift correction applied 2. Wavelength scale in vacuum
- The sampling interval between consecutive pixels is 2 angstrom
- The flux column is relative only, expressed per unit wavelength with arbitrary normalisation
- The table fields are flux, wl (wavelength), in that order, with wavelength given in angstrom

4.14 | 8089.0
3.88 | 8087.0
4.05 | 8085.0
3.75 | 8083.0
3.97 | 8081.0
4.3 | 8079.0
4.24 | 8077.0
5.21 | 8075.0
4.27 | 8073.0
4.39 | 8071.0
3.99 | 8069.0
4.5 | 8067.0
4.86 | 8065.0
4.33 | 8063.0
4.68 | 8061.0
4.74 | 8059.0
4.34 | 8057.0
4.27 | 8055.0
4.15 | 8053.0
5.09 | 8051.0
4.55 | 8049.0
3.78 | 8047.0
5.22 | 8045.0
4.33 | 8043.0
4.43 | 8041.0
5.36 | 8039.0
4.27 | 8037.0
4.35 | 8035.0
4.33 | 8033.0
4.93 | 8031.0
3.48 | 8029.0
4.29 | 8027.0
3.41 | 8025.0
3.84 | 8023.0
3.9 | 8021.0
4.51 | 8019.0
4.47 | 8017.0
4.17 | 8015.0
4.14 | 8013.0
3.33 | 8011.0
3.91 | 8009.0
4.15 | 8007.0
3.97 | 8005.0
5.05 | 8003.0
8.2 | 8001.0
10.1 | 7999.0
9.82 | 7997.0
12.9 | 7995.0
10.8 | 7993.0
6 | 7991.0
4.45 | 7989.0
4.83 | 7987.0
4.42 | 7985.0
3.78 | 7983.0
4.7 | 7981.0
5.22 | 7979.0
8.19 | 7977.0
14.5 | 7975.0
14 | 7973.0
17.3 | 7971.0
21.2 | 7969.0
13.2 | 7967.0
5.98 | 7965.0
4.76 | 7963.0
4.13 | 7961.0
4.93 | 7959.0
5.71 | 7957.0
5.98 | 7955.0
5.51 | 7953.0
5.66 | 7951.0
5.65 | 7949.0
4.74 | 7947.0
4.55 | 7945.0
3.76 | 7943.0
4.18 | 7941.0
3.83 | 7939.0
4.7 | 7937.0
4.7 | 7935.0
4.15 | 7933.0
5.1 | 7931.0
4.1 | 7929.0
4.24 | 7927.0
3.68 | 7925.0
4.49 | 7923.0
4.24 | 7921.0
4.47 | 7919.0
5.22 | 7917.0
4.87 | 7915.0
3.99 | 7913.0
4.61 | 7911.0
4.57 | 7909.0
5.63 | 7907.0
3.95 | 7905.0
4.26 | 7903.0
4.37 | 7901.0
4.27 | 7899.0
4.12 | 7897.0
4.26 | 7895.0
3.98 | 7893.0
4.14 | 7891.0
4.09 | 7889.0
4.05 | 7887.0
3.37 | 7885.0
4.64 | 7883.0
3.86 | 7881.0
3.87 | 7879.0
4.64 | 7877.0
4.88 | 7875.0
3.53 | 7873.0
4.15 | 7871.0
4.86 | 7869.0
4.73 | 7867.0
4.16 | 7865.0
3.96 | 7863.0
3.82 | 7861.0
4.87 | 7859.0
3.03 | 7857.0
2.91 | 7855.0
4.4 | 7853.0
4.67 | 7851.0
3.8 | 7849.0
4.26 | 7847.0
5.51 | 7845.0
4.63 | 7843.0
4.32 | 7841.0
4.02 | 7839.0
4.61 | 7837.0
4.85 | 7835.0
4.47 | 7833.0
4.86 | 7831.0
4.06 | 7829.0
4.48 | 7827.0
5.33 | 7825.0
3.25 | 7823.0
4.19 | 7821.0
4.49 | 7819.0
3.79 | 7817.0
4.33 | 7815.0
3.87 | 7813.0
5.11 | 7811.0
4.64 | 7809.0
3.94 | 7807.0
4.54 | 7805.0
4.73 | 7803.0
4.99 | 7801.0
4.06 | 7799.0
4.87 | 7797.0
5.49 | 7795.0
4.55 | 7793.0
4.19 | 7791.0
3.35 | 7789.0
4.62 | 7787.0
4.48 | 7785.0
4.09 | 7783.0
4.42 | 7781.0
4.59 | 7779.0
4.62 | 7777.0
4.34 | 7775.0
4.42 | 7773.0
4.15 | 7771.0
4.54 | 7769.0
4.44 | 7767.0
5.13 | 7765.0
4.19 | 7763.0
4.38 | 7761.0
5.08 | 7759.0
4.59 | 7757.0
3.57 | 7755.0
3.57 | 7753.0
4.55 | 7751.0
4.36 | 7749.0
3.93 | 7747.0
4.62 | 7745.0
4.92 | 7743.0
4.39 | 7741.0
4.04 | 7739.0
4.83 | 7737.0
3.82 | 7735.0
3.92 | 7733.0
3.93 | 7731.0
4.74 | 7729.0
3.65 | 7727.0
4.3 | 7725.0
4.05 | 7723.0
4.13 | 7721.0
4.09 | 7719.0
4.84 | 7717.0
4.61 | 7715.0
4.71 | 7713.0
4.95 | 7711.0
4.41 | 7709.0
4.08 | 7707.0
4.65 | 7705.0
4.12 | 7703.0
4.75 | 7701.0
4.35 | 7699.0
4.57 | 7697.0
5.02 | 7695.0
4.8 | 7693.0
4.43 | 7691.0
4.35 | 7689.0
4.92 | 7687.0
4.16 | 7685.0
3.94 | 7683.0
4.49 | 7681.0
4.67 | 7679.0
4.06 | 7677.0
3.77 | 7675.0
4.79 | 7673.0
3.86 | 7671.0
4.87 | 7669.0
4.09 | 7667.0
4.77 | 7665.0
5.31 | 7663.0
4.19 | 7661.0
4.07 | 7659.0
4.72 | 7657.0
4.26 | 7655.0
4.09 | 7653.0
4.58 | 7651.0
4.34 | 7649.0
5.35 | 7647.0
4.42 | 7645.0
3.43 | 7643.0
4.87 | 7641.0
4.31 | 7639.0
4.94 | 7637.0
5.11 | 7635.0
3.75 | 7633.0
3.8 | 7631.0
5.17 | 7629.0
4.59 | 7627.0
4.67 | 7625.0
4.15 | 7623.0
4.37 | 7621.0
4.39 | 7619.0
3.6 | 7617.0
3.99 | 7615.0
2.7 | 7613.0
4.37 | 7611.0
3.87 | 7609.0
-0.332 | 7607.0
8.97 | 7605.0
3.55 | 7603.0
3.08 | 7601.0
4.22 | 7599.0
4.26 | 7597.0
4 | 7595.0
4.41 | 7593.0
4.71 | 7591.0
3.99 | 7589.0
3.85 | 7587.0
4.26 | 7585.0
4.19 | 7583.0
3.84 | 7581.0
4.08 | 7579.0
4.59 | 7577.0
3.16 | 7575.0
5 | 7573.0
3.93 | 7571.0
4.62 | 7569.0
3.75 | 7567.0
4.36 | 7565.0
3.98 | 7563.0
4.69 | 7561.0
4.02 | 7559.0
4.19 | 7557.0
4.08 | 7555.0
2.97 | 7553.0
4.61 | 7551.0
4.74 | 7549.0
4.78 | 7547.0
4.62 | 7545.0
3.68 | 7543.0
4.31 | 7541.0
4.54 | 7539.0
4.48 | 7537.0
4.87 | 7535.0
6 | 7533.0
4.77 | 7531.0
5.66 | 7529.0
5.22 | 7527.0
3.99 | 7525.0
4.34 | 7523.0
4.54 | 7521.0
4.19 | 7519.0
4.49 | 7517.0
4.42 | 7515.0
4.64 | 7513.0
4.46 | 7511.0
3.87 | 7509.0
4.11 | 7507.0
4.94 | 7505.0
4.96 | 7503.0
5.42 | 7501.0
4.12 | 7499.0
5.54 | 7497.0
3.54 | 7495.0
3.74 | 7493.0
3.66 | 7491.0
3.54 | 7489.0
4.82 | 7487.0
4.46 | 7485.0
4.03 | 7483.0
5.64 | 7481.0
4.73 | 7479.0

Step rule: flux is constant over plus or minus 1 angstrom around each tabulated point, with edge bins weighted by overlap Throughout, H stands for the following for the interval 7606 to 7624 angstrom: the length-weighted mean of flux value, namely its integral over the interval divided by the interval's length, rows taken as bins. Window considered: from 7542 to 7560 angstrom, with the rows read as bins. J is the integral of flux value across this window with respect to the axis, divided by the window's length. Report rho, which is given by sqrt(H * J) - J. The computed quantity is -0.4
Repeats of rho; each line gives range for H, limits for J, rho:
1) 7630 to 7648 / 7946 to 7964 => -0.4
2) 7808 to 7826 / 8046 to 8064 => -0.1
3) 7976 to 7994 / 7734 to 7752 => 0.7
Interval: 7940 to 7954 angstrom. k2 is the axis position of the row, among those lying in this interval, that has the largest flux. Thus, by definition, 7951.0 angstrom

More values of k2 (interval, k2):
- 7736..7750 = 7743.0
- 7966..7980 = 7969.0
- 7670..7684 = 7673.0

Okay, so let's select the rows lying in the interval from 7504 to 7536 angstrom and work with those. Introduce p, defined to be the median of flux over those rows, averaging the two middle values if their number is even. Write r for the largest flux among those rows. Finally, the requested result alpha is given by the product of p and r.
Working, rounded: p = 4.5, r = 6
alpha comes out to 27.1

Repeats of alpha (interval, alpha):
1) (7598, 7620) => 34.7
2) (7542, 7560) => 20.0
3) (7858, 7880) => 20.3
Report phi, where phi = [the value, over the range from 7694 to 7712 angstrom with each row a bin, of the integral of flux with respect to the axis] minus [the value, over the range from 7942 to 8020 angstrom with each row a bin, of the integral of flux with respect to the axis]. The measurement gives -464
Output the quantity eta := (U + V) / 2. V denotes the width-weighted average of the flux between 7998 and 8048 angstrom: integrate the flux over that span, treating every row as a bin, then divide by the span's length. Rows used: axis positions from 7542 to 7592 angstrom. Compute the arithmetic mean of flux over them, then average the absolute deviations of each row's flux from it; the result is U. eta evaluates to 2.52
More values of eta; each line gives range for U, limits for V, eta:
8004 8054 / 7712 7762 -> 2.35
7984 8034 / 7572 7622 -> 3.02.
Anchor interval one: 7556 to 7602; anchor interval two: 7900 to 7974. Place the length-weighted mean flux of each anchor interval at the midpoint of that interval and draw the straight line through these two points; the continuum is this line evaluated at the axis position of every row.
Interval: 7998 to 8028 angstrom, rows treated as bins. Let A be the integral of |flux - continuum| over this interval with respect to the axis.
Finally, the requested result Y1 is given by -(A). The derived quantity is -70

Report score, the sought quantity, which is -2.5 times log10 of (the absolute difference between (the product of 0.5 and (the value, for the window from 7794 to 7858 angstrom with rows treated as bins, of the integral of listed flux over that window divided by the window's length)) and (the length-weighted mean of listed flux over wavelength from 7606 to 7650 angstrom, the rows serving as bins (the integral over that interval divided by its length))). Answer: -0.69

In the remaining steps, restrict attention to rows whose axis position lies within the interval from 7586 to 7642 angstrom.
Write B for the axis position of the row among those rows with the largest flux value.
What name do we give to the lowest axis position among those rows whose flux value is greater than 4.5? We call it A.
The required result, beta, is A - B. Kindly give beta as -14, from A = 7591.0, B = 7605.0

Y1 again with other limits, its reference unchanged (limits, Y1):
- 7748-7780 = -22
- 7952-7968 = -25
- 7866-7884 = -23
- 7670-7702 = -11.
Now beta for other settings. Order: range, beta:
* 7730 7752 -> -6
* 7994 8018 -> 0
